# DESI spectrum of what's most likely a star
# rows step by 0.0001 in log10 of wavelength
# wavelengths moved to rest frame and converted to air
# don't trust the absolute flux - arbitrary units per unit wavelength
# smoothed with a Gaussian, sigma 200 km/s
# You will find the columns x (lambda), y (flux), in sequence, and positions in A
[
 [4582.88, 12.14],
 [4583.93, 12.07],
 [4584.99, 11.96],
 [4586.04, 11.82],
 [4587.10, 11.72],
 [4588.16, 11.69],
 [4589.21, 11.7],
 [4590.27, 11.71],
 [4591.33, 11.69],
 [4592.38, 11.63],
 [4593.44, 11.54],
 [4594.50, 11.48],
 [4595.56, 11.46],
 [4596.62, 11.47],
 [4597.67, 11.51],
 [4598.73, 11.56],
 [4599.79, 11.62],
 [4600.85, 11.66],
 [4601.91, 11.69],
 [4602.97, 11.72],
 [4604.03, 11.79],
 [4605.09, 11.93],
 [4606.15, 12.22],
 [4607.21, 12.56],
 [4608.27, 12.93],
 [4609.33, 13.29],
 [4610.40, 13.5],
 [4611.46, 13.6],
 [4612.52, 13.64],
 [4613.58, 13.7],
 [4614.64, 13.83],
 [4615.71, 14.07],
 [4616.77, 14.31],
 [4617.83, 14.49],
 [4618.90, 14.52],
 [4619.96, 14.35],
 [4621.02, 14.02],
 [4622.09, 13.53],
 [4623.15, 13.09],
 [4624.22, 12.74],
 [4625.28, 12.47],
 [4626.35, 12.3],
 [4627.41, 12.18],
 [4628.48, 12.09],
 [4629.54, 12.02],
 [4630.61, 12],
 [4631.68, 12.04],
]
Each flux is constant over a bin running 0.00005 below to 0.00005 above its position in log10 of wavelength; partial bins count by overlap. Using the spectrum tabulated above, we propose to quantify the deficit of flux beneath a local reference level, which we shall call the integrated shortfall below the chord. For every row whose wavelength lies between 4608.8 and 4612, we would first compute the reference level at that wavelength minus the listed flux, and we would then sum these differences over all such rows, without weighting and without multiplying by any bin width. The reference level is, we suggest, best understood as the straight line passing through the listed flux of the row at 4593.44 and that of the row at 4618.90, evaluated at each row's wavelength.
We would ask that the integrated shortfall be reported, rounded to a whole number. 0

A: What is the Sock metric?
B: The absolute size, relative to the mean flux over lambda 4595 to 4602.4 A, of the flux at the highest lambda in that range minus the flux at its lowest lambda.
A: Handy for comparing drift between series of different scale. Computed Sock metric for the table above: 0.020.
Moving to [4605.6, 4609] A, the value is 0.056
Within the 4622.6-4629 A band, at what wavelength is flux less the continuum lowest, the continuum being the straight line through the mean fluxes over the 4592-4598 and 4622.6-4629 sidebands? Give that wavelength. 4628.48 A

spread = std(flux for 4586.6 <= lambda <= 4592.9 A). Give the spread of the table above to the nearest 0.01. 0.03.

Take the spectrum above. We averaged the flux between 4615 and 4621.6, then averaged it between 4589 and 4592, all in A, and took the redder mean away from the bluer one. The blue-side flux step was -2.6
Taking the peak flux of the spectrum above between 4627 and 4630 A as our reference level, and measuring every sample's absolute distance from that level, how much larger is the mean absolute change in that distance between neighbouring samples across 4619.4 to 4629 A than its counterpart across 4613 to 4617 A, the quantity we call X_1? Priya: 0.08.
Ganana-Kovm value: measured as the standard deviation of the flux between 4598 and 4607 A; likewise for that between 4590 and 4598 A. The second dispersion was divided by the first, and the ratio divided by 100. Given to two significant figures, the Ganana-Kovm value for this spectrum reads 0.0048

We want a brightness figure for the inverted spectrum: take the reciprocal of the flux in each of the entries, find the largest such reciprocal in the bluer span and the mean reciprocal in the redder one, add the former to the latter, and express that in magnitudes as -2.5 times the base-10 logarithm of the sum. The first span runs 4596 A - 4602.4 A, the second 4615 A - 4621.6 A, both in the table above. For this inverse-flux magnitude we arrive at 2.01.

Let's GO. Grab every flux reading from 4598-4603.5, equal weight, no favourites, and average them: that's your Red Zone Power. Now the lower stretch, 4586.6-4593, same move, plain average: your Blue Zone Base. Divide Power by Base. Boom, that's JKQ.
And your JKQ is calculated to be 1.00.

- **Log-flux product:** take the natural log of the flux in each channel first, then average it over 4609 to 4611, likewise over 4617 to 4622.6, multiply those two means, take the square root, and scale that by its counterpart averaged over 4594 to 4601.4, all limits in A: 6.41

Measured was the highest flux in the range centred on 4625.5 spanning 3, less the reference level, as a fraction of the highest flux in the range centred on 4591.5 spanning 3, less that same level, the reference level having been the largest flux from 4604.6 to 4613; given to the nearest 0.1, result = 0.5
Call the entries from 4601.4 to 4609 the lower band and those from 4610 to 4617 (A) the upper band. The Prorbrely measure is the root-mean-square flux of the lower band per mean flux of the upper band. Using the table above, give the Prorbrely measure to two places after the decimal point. 0.88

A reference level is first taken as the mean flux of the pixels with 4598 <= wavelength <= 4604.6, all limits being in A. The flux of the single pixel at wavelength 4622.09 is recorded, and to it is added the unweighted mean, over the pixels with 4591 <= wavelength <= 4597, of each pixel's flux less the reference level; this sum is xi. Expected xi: 13.4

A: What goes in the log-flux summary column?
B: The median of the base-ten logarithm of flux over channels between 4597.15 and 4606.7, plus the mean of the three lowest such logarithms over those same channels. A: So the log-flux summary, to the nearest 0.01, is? 2.13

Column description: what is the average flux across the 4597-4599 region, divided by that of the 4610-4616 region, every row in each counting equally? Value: 0.84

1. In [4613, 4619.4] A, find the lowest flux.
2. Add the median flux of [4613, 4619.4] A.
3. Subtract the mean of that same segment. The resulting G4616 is 13.7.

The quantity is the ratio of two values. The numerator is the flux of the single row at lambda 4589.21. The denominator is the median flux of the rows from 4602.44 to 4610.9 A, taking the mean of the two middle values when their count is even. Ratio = 0.94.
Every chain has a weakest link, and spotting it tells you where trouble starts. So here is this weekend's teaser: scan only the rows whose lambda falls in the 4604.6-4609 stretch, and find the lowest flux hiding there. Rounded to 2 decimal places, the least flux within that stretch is 11.93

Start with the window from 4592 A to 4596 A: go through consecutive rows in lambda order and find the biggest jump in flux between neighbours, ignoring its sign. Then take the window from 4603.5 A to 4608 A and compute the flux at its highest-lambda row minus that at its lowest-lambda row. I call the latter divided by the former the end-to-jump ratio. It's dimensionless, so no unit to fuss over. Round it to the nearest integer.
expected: 9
